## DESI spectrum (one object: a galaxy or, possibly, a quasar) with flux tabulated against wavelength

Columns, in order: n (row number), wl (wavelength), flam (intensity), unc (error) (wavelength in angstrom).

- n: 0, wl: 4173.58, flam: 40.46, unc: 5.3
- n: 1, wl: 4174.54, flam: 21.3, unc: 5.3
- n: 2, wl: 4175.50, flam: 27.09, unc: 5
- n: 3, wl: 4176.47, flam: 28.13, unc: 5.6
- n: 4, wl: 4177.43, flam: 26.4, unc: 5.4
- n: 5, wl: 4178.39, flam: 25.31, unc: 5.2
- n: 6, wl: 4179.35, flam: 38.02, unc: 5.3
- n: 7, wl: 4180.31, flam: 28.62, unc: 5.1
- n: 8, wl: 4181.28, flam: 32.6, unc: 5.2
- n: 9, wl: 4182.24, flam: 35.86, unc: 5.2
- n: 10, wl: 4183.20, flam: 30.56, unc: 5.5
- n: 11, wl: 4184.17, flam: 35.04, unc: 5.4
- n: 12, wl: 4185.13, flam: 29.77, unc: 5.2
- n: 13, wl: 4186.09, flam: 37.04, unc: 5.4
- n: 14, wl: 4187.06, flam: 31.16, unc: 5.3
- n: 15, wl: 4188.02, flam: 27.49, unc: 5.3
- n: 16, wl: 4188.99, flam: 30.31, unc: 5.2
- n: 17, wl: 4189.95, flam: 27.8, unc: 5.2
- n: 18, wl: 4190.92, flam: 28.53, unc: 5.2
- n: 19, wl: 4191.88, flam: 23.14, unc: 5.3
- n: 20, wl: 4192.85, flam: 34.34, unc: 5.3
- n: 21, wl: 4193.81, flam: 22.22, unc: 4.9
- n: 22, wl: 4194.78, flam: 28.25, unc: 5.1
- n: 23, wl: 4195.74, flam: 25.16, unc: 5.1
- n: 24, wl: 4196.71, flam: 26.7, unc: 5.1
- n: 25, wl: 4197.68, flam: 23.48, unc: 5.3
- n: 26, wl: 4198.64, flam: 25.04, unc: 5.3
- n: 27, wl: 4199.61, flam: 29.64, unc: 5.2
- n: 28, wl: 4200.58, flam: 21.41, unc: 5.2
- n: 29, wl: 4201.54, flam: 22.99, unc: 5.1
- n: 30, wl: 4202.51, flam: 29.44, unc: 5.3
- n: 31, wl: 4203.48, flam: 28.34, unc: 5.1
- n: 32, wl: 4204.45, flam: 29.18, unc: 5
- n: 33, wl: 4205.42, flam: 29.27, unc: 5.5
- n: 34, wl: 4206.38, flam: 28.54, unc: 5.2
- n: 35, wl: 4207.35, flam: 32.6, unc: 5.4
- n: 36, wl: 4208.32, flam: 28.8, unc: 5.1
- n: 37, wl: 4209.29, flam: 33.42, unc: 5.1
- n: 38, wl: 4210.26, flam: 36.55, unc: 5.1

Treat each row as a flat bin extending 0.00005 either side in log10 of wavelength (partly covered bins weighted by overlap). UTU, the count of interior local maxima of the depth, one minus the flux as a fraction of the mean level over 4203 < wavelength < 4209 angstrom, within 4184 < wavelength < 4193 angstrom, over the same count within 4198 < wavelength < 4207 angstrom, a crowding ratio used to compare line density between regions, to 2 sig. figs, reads 2.0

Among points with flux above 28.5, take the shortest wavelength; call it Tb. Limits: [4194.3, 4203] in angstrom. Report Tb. 4199.61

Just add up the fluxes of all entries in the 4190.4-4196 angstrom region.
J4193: 162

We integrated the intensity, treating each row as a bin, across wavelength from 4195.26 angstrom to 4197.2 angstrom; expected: 50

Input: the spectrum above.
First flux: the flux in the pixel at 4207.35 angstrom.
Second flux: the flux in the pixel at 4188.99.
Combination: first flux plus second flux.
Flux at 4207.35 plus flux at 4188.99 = 62.9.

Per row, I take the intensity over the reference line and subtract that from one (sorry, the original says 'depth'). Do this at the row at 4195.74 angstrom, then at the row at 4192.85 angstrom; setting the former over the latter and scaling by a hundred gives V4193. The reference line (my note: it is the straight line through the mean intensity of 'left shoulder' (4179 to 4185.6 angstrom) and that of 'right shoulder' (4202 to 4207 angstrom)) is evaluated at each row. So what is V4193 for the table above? -164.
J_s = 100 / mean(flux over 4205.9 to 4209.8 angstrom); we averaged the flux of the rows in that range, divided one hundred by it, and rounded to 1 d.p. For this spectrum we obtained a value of 3.2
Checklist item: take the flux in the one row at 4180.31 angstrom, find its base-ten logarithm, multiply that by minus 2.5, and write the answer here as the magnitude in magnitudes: -3.64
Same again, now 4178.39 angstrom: -3.51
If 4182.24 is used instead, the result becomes -3.89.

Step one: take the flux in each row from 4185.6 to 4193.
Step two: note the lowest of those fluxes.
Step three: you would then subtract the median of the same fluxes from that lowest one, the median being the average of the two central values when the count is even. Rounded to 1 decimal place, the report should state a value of -6.3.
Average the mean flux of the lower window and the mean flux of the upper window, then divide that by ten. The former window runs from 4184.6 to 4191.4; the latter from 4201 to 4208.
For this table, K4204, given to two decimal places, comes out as 2.95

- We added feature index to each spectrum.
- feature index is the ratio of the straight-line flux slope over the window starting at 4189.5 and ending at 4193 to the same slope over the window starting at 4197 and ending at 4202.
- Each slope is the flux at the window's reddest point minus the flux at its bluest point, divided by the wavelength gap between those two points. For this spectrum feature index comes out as -17.8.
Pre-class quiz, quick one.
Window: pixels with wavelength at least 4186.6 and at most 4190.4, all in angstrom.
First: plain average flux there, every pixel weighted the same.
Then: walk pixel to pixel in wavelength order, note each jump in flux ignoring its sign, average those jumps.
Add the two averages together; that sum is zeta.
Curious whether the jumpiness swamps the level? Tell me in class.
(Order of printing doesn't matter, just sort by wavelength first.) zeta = 32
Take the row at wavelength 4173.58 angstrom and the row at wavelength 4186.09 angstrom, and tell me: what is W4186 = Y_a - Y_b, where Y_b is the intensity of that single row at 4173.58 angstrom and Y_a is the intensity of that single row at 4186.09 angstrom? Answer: -3.4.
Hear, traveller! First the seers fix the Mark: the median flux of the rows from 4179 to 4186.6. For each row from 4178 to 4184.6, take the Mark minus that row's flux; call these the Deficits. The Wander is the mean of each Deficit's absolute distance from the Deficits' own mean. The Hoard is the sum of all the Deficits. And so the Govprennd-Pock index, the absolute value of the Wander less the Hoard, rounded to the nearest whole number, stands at 7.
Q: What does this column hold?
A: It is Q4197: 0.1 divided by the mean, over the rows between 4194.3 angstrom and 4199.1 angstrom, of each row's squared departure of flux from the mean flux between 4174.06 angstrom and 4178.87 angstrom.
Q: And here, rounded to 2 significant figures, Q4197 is 0.038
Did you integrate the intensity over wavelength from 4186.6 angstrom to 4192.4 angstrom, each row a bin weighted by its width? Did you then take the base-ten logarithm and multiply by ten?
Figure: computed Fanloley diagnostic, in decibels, 22.1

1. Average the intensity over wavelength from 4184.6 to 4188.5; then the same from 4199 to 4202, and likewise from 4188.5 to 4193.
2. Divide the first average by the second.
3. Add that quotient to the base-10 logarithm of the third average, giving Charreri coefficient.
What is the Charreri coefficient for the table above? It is 2.73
